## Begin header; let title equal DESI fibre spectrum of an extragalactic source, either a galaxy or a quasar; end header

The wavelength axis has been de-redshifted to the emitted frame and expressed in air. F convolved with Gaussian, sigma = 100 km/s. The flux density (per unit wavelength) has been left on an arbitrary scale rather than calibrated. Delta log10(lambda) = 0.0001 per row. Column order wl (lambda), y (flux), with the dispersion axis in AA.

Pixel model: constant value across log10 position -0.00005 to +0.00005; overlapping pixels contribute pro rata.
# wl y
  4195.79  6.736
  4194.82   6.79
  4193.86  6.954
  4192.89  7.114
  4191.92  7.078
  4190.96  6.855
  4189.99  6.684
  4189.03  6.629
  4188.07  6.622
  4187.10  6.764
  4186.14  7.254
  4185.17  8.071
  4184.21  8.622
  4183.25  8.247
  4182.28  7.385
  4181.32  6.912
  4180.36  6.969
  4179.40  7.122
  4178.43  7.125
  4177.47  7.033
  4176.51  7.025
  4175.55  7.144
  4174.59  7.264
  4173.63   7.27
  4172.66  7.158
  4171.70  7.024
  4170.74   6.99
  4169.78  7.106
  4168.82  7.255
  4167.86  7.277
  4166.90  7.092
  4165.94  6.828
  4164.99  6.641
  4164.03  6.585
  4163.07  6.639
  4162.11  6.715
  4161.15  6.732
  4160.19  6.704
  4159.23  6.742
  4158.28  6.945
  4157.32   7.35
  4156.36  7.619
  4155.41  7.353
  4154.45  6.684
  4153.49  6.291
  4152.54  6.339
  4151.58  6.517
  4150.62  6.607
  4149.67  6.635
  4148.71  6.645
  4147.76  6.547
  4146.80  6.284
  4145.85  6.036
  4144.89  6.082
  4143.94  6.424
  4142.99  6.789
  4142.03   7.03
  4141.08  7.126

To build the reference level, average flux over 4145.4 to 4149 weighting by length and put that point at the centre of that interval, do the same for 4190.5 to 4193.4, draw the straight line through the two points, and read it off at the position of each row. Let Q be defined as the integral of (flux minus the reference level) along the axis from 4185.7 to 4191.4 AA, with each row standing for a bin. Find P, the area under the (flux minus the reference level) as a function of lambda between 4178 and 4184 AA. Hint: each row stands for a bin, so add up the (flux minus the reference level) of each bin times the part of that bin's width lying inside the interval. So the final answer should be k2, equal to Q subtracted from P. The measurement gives 3.9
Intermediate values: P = 3.0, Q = -0.9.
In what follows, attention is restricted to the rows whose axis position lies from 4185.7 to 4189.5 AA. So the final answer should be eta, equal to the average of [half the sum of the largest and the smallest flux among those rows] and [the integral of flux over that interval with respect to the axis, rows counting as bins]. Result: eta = 16.4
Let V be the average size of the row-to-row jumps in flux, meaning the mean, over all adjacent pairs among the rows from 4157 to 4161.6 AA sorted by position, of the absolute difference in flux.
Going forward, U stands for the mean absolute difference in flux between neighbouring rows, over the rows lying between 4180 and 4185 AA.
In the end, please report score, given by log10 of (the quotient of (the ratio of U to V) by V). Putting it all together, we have 1.2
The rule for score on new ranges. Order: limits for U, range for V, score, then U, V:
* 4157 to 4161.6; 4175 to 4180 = 1.7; 0.17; 0.06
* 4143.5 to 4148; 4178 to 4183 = 0.9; 0.22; 0.17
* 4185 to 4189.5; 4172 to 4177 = 1.7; 0.36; 0.09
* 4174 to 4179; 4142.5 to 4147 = 0.1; 0.08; 0.25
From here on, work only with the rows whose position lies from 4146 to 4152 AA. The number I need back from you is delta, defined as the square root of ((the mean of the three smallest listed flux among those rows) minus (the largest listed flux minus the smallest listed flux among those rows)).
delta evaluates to 2.47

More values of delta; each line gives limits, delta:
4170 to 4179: 2.59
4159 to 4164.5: 2.55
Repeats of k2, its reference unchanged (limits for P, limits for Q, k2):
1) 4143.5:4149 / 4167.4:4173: -2.6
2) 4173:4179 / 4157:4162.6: 0.5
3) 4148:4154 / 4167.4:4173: -2.0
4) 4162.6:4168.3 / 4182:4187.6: -3.4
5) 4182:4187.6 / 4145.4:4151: 4.2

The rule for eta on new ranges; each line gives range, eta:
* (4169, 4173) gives 17.7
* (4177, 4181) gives 17.6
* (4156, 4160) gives 17.8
